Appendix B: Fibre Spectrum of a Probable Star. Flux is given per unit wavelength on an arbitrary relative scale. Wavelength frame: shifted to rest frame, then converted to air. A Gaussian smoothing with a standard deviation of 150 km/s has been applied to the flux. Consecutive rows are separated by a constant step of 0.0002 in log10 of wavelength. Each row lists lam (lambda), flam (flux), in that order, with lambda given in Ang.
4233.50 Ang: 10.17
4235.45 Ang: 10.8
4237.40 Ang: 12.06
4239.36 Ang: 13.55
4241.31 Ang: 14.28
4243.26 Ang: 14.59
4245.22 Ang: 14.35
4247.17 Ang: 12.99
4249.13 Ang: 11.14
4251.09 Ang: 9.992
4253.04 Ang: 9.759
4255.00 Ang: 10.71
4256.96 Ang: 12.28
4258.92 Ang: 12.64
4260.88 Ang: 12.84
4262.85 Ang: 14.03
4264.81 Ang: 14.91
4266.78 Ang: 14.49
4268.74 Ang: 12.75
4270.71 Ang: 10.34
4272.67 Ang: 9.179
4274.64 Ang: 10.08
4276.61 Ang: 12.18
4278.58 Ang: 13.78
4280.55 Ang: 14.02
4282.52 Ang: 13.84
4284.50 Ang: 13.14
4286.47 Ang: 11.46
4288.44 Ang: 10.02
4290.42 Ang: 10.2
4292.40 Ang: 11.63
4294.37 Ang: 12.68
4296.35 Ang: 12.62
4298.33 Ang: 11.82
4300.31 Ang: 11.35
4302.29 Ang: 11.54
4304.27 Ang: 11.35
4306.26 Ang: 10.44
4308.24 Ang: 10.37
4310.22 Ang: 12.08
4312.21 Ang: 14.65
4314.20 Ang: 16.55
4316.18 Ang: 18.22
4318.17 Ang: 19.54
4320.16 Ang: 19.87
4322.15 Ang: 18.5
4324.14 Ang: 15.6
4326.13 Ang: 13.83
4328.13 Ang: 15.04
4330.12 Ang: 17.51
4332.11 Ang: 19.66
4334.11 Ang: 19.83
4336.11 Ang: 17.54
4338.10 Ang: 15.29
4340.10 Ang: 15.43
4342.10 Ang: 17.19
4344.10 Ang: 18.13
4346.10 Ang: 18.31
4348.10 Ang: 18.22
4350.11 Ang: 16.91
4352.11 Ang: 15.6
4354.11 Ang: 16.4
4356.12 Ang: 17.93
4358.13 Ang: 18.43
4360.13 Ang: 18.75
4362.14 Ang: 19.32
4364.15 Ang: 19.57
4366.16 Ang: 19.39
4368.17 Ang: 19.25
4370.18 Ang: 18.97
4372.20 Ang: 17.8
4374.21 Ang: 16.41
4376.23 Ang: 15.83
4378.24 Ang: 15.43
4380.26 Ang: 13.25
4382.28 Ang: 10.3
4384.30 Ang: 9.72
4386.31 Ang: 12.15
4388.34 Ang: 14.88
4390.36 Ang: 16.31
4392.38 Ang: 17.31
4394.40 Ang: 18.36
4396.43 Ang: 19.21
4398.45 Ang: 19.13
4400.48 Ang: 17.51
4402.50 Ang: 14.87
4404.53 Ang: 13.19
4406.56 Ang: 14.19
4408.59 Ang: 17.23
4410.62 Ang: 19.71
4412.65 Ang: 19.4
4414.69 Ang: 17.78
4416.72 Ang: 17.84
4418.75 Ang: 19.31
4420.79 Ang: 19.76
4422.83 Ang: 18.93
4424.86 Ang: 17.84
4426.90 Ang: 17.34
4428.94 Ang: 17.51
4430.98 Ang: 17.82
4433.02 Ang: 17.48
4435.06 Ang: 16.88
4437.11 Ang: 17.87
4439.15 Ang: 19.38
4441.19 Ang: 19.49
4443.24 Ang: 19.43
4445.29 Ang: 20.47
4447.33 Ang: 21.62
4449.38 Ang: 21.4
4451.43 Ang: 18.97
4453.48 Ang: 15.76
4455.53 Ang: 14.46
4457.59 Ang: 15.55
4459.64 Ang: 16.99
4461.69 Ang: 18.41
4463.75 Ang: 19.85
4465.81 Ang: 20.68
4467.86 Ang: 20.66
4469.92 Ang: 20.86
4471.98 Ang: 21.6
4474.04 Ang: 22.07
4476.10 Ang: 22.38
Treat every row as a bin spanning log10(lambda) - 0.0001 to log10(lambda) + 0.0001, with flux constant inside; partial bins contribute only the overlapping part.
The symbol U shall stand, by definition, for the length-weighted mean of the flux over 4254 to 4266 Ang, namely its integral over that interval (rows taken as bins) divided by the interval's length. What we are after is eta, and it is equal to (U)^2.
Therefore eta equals 167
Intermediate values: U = 12.9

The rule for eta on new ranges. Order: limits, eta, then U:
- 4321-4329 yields 250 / 15.8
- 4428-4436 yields 304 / 17.4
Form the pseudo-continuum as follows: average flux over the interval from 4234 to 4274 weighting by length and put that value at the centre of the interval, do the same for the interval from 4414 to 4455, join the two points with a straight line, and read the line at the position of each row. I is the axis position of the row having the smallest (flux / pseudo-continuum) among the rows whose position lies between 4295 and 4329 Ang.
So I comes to 4308.24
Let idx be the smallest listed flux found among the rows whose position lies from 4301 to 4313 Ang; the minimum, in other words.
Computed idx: 10.37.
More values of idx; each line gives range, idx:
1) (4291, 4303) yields 11.35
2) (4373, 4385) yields 9.72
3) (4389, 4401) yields 16.31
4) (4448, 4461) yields 14.46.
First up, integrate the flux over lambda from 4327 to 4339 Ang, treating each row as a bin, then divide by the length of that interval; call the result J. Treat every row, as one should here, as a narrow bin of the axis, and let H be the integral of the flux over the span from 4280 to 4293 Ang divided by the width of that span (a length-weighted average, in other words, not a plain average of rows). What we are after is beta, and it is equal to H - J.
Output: -5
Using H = 12.0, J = 17.5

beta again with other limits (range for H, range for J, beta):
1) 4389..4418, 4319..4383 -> 0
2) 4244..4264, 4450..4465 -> -5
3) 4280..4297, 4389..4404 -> -5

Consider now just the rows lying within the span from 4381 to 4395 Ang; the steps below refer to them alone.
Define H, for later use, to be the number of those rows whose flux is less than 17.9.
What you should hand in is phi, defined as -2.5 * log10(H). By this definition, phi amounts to -1.95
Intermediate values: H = 6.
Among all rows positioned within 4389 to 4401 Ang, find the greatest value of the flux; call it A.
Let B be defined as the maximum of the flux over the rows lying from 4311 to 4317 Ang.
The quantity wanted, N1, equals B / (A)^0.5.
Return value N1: 4.2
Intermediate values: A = 19.21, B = 18.22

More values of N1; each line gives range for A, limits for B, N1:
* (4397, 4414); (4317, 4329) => 4.5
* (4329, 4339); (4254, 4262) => 2.9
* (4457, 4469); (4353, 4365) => 4.3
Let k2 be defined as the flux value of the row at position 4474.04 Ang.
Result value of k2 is 22.07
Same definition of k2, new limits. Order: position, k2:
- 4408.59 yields 17.23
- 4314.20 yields 16.55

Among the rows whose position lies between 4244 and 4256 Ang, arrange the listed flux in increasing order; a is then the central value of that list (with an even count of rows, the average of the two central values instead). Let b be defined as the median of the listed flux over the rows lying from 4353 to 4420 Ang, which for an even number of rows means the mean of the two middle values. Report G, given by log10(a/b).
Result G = -0.21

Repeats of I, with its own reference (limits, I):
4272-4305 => 4272.67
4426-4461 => 4455.53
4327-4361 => 4352.11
